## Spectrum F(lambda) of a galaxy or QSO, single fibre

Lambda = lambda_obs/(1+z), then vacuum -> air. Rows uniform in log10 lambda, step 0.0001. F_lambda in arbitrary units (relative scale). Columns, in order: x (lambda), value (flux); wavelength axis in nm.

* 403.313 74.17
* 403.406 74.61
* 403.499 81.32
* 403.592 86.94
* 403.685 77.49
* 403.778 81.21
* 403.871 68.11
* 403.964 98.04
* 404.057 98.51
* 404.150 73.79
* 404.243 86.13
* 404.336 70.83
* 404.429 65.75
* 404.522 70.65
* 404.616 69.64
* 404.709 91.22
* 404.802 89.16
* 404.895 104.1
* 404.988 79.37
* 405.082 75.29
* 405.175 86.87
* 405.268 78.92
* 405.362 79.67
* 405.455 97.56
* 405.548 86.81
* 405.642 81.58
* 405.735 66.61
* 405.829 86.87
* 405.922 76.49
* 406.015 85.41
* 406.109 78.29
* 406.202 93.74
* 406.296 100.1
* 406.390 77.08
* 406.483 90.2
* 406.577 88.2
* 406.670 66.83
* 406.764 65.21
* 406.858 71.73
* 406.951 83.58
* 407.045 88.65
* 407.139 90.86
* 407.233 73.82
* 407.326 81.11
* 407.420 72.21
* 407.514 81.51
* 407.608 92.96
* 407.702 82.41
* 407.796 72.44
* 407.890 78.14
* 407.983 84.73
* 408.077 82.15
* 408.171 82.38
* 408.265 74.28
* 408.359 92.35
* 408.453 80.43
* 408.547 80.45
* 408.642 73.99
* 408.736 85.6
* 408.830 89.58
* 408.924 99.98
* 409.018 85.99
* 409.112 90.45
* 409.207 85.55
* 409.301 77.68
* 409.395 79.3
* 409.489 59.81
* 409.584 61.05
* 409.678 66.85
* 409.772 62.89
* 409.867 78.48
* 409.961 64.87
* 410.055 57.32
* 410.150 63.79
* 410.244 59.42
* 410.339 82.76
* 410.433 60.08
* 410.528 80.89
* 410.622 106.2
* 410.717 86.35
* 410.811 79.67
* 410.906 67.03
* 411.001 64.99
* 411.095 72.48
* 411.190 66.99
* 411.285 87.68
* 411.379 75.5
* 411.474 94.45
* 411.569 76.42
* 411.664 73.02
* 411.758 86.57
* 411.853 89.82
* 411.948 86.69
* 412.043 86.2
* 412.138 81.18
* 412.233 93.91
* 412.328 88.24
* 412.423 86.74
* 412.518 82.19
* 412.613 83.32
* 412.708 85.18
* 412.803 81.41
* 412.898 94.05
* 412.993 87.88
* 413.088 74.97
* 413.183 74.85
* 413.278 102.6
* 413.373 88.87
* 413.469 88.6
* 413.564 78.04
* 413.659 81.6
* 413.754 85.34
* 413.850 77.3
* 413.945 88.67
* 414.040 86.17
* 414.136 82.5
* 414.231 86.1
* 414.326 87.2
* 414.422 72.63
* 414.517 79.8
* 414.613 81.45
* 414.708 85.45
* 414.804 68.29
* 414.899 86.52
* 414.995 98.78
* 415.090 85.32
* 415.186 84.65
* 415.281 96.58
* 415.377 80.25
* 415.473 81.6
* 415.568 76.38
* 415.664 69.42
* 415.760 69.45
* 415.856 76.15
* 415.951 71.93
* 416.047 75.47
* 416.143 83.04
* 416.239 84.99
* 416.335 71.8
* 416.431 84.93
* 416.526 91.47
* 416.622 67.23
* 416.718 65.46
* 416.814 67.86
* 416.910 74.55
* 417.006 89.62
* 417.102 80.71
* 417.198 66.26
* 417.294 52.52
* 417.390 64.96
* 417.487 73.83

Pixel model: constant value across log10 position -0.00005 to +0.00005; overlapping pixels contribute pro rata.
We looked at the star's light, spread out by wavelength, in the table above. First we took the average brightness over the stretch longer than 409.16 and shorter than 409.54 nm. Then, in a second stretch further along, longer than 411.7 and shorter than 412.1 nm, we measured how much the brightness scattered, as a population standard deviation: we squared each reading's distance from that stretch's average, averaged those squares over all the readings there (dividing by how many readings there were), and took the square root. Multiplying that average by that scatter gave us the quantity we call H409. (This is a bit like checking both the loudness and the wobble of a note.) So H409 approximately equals 110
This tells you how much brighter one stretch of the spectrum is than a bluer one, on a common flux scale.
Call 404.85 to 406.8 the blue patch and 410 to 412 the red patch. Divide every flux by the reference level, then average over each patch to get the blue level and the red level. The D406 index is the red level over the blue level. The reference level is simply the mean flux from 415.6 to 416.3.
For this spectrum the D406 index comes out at 0.93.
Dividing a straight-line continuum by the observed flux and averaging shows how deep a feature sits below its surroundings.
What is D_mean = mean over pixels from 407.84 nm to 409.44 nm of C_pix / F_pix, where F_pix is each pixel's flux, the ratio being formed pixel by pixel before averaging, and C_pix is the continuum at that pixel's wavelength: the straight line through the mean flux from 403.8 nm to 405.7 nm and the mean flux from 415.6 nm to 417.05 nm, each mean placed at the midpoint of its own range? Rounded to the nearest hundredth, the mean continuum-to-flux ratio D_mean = 0.97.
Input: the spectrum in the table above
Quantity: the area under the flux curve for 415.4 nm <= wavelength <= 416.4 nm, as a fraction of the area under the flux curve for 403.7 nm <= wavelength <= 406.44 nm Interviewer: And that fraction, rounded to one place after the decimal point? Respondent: 0.3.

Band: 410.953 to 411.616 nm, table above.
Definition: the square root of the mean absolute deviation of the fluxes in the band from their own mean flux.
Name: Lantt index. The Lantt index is 2.8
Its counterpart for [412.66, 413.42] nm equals 2.7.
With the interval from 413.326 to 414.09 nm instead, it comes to 2.0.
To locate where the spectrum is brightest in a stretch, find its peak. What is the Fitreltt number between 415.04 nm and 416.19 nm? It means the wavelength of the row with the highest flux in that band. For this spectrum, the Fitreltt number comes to 415.281 nm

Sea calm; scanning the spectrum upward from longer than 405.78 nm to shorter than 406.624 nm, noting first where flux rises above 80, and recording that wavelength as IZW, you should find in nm 405.829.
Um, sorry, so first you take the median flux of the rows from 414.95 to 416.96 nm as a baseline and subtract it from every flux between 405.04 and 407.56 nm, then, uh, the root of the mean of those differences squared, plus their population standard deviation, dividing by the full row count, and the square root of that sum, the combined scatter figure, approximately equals 4.40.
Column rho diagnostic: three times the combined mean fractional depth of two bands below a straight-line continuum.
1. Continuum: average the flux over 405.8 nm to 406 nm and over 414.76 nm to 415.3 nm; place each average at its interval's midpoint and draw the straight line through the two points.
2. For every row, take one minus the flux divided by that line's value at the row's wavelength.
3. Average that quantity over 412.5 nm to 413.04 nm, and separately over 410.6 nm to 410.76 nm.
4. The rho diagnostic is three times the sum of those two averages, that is -0.4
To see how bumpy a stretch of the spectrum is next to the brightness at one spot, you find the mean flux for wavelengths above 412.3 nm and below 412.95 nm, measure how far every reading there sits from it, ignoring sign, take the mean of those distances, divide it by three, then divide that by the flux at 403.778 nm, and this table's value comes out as 0.0134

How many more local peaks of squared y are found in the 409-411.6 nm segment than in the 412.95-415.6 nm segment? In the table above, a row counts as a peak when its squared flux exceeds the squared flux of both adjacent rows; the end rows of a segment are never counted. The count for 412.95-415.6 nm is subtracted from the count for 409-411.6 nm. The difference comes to 2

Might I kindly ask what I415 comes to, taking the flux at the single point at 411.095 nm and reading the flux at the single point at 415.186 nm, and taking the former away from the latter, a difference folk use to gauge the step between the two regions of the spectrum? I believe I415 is 12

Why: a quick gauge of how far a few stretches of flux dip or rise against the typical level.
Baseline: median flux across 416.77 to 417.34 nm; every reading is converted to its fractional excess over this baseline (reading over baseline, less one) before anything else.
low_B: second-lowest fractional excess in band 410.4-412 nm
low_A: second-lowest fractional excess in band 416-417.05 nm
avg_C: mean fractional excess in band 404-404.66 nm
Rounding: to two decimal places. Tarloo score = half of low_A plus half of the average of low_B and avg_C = -0.03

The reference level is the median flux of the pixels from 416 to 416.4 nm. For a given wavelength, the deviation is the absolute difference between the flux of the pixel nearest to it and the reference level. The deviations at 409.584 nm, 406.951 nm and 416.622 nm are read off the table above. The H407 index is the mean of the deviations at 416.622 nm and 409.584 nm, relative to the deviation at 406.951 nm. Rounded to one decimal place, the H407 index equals 3.5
